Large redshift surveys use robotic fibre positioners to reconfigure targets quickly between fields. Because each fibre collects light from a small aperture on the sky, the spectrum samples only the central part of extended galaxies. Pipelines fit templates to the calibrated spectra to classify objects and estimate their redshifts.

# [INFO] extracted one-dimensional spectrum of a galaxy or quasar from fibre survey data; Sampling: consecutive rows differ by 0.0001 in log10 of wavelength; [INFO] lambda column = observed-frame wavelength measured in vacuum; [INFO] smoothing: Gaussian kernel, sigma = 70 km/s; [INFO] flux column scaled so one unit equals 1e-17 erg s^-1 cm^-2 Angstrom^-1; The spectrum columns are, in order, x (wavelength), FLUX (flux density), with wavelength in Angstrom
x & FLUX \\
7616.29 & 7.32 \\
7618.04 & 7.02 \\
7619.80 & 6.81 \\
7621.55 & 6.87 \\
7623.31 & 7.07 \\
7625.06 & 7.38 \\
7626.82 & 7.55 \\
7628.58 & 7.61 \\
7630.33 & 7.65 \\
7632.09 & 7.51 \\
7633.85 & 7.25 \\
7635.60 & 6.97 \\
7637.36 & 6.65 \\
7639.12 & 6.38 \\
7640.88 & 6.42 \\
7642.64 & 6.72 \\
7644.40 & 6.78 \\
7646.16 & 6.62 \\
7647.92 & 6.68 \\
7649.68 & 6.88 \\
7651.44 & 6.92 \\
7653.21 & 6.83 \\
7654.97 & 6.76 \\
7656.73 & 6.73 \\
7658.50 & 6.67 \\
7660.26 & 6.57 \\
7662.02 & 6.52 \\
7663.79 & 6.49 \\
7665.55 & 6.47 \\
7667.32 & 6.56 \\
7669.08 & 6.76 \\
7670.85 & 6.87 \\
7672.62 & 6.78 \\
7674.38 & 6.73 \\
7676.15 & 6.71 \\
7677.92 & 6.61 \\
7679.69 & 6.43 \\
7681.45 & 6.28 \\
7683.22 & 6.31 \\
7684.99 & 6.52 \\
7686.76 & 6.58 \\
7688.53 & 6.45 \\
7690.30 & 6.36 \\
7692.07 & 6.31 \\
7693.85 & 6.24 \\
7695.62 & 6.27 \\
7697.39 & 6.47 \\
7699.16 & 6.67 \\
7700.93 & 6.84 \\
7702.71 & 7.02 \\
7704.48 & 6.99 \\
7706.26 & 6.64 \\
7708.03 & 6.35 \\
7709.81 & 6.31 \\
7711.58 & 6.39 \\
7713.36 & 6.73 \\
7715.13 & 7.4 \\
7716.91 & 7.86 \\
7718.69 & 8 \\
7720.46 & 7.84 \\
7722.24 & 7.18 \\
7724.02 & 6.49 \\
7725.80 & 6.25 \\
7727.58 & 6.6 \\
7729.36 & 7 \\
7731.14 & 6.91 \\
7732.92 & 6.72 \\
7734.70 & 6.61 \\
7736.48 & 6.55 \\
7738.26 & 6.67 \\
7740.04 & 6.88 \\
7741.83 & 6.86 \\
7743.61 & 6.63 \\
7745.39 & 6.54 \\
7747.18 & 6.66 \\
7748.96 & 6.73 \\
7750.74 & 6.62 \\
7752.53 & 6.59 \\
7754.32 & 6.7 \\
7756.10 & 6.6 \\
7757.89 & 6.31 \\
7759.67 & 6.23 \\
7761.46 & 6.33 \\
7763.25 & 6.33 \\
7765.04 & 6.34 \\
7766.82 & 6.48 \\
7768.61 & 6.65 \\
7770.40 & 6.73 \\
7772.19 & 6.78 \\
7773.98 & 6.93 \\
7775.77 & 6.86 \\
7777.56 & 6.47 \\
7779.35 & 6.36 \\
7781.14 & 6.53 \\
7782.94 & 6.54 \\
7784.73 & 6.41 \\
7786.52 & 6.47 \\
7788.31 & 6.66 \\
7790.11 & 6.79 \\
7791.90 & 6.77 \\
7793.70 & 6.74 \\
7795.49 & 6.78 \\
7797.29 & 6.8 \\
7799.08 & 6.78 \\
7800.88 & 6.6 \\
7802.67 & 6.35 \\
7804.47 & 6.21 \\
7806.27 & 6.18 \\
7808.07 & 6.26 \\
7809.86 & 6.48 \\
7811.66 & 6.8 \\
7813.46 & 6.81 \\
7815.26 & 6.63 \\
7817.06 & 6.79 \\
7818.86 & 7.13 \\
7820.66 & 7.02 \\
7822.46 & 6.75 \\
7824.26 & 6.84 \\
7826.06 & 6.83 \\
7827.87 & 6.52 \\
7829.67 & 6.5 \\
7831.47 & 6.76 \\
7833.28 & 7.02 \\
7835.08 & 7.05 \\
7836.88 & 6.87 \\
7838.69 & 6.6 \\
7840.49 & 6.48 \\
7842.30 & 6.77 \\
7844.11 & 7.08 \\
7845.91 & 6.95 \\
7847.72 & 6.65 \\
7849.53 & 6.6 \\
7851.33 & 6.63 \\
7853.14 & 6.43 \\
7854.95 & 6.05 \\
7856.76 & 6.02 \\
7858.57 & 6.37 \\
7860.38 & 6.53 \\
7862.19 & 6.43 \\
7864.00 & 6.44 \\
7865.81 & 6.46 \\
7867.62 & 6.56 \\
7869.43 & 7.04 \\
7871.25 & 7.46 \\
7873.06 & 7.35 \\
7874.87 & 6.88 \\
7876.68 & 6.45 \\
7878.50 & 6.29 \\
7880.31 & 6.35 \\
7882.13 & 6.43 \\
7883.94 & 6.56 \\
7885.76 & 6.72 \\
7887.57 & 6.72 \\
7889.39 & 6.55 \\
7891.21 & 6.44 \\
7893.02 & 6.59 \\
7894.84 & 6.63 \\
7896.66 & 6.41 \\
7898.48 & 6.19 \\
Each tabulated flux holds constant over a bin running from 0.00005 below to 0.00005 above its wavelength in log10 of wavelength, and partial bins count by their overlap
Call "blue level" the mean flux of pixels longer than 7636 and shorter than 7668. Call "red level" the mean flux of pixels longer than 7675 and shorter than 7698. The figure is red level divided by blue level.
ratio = 0.97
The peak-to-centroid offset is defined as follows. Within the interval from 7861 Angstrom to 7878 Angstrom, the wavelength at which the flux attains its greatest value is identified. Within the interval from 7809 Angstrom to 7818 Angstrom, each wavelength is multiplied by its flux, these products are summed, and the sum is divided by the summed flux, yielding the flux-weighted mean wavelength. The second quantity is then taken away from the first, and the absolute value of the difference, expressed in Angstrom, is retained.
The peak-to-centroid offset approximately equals 57.8 Angstrom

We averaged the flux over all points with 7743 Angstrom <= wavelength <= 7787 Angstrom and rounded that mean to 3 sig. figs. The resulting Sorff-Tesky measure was 6.55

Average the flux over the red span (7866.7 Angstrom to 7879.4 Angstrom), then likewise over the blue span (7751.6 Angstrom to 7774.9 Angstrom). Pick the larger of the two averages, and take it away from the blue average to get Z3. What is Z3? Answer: -0.32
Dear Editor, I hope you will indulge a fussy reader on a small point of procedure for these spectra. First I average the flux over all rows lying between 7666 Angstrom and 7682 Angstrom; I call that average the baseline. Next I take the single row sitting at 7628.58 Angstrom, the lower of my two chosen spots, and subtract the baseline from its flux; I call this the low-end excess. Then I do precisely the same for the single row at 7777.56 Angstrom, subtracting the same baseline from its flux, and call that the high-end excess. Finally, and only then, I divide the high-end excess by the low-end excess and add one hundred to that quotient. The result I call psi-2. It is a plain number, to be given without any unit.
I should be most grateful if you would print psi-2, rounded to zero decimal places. 100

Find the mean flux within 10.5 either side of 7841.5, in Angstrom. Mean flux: 6.79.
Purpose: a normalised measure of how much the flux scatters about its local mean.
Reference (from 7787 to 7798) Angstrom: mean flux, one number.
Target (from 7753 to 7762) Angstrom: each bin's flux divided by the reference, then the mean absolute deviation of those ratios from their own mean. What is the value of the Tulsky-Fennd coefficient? 0.026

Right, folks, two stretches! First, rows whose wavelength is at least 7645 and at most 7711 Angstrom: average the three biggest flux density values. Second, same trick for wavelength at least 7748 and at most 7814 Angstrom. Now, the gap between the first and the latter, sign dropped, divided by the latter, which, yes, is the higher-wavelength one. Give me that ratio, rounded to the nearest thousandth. 0.016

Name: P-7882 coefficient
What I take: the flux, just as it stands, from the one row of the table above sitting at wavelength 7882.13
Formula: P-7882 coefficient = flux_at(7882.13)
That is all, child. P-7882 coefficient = 6.43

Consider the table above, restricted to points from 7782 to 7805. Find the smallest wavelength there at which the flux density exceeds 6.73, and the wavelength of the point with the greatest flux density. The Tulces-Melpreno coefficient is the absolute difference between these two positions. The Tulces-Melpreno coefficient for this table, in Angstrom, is 7.2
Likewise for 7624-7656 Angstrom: 5.3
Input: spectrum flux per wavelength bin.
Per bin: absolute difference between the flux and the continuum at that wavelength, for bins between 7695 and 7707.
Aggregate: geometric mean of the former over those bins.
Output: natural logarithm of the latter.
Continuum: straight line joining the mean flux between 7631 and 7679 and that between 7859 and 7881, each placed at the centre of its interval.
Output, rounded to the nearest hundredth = -1.75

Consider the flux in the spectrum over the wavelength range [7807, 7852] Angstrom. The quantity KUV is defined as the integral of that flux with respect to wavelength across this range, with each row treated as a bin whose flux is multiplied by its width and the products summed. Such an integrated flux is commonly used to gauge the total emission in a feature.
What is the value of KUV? 304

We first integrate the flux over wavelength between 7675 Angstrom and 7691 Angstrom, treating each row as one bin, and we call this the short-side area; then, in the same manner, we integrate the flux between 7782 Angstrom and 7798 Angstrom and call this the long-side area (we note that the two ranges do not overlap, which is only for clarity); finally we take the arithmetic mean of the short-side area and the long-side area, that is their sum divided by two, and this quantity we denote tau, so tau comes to 105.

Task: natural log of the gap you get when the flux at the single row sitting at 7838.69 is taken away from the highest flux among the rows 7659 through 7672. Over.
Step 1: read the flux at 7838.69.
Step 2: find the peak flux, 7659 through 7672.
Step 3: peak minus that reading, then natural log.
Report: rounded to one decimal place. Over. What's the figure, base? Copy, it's -1.3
